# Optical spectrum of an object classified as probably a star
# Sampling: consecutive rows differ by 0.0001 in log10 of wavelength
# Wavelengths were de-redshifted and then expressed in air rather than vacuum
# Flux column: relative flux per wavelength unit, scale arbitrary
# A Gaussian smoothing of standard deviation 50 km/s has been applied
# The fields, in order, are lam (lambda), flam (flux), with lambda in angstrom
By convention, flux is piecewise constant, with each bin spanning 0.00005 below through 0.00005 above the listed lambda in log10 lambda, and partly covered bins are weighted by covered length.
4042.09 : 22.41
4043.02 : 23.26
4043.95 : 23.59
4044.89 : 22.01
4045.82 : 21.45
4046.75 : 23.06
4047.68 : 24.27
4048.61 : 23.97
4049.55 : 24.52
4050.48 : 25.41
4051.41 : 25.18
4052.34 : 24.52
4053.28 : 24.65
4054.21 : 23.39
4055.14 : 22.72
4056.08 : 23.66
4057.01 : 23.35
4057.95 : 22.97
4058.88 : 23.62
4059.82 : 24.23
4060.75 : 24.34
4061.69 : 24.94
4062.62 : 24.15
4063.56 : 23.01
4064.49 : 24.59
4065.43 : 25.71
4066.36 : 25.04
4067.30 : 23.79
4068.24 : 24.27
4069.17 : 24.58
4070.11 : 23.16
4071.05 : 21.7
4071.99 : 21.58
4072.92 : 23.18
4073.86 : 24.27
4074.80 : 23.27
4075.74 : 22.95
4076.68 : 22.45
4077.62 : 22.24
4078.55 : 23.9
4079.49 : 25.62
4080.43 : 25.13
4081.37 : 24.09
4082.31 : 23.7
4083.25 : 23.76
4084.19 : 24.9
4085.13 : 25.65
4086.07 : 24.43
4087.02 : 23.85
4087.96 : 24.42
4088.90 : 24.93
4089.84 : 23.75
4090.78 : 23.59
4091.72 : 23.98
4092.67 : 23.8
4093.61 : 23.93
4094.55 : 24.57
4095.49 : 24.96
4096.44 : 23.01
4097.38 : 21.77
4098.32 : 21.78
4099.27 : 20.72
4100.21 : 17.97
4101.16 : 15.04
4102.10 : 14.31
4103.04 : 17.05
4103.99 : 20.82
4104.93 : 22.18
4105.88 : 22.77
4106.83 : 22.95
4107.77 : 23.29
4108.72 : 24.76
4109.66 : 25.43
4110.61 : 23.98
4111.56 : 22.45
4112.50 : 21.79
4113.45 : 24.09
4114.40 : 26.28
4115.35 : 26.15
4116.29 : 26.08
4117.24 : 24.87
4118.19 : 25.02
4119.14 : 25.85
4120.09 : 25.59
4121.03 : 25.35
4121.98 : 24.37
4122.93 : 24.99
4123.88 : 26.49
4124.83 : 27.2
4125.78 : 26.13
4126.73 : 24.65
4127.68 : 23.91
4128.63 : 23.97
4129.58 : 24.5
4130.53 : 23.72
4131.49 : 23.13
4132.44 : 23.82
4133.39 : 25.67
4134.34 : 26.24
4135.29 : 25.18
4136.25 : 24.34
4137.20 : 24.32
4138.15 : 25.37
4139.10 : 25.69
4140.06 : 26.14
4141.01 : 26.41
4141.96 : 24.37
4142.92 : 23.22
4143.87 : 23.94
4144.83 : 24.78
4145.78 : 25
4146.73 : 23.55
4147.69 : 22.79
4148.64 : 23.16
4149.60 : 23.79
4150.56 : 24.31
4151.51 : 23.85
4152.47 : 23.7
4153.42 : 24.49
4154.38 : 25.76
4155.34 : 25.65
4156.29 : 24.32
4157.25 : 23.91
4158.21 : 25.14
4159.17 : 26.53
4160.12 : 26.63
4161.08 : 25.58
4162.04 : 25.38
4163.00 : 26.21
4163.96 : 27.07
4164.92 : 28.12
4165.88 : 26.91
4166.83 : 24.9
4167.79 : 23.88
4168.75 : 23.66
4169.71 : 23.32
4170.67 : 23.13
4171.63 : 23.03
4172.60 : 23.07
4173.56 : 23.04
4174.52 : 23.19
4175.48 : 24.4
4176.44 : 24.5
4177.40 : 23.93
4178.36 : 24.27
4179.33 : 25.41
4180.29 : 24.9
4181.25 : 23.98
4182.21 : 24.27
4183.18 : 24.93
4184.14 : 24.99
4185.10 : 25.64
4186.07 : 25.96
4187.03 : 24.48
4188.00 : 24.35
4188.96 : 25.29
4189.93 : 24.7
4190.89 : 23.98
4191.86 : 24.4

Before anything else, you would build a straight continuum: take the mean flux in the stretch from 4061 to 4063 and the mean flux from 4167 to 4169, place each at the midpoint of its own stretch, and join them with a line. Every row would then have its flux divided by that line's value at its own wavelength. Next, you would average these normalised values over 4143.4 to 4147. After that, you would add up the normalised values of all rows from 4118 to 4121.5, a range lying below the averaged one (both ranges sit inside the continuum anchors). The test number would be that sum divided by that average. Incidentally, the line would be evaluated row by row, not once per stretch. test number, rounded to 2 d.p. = 4.15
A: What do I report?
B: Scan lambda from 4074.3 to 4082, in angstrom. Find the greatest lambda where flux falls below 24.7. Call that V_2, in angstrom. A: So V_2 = 4081.37 angstrom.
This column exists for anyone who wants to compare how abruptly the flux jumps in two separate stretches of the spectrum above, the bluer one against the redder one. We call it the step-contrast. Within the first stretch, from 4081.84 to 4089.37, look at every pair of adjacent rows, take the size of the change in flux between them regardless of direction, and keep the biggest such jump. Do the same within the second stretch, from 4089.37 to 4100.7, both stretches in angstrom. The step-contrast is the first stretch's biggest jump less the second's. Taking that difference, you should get -1.5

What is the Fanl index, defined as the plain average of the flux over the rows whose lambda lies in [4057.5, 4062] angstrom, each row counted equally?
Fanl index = 24.0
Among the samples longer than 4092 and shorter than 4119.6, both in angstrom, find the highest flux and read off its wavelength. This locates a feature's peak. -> 4114.40 angstrom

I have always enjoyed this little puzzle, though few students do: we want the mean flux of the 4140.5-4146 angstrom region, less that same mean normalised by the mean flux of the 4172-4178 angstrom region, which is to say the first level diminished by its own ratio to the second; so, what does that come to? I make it 23.6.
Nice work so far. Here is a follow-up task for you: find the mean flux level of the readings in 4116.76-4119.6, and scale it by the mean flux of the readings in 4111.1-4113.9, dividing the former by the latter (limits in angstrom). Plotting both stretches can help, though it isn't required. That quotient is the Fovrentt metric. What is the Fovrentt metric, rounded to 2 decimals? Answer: 1.11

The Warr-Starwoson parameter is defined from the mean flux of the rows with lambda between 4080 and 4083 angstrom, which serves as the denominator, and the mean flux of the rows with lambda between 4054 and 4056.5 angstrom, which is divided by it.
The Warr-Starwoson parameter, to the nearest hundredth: 0.96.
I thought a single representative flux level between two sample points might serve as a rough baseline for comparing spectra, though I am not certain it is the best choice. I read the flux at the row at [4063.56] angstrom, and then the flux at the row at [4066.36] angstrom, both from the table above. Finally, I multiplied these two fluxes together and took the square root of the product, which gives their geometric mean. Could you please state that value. 24.0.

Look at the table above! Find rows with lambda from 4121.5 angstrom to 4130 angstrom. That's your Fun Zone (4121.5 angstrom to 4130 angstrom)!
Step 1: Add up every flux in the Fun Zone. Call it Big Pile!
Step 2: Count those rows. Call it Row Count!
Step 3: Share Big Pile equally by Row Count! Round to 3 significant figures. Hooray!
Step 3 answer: 25.1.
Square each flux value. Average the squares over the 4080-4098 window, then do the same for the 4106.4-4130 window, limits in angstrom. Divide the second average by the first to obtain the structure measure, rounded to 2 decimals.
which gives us 1.06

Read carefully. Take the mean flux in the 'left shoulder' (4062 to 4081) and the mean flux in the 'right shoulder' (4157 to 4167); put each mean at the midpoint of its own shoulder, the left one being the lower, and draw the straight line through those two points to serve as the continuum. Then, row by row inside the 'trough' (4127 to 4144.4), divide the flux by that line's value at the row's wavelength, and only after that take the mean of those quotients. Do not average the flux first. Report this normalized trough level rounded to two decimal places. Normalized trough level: 0.97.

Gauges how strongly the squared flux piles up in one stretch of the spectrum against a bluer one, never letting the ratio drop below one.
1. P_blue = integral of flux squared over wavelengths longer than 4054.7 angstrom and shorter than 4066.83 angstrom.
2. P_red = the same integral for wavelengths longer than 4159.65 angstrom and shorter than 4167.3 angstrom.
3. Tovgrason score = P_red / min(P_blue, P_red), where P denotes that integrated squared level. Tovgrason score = 1.00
